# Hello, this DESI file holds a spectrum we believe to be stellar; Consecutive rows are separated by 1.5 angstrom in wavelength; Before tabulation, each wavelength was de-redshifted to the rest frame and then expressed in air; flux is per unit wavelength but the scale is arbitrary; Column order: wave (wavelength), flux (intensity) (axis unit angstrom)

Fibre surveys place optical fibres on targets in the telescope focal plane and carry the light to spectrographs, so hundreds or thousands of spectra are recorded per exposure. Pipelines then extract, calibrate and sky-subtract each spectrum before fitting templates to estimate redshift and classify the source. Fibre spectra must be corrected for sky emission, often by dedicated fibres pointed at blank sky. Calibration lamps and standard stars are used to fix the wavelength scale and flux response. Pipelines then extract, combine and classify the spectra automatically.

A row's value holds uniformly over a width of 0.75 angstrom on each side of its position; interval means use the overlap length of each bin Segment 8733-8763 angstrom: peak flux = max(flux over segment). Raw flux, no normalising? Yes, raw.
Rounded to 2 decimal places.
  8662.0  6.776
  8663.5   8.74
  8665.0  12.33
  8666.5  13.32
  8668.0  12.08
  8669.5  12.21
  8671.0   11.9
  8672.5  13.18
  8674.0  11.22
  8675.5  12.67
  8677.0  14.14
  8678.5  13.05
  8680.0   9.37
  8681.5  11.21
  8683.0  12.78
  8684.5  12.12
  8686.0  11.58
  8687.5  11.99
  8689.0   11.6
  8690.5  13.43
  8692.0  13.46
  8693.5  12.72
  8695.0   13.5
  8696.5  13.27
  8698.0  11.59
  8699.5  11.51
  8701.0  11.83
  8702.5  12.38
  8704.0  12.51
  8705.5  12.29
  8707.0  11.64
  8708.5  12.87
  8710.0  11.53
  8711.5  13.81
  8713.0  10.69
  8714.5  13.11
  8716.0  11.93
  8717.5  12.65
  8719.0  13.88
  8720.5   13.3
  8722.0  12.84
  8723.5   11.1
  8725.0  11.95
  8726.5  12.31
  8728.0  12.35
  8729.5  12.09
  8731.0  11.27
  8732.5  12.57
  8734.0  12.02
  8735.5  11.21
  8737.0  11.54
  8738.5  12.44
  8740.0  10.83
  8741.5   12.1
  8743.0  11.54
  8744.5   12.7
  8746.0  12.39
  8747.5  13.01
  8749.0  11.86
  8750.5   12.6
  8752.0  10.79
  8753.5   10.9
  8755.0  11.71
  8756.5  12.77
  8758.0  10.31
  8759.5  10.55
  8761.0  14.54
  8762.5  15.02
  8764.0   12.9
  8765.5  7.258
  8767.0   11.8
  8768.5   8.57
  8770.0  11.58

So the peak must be 15.02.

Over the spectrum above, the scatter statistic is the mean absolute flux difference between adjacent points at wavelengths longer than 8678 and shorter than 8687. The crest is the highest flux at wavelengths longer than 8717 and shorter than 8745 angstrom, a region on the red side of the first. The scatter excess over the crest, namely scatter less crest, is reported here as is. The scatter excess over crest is -12.2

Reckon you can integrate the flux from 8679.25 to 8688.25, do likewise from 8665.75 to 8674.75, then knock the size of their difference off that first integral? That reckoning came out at 96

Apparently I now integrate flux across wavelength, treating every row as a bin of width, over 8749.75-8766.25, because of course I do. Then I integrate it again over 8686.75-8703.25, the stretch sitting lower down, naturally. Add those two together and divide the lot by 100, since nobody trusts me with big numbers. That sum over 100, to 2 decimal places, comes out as 4.00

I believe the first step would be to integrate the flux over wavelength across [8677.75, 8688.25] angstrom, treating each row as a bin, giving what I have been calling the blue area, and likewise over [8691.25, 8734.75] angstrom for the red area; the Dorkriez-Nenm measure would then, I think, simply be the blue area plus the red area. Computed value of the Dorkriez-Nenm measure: 662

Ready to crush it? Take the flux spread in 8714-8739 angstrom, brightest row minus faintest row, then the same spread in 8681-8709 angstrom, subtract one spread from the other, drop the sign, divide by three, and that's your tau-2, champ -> 0.16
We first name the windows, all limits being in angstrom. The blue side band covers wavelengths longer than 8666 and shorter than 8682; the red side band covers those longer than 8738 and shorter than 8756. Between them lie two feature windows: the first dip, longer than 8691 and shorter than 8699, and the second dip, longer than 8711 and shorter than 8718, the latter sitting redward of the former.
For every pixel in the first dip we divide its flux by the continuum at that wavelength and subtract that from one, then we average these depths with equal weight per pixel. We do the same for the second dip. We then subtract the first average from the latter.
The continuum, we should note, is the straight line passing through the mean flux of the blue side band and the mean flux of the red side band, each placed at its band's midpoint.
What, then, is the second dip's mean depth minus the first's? 0.03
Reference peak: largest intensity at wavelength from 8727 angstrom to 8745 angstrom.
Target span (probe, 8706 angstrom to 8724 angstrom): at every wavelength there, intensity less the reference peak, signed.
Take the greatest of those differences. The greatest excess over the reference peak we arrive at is 1.2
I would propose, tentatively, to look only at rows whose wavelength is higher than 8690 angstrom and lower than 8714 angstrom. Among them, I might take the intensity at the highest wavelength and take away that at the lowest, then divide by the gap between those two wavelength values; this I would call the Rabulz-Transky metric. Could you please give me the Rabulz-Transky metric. -0.12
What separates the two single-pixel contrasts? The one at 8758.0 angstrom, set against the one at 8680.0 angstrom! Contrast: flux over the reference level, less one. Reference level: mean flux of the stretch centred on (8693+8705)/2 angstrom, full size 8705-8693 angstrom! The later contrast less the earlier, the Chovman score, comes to 0.08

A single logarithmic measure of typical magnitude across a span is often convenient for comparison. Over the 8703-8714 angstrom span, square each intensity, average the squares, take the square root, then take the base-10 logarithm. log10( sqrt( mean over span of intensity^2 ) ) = 1.09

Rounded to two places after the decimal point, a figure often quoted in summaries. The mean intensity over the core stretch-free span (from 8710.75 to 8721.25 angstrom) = 12.77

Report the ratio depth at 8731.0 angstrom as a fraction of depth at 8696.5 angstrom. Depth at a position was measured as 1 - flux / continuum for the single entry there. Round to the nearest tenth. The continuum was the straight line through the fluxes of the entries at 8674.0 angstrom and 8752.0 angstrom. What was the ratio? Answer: 0.2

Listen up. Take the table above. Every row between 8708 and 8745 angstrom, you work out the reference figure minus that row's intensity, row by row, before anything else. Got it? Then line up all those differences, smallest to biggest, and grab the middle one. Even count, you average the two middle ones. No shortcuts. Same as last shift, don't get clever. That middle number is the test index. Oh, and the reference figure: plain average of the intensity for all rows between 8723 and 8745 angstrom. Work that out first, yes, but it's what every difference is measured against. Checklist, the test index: -0.23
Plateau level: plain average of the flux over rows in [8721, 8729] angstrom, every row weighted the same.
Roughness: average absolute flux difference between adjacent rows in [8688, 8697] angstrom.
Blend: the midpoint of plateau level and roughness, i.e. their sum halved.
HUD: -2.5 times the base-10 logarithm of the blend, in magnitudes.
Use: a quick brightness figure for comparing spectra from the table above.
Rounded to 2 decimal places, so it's -2.02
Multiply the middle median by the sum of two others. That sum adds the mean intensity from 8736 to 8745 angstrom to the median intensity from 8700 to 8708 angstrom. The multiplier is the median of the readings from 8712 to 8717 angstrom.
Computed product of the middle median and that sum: 288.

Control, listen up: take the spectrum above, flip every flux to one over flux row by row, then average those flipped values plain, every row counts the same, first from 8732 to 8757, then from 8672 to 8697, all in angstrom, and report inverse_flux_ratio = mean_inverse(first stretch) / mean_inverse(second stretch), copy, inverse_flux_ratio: 1.03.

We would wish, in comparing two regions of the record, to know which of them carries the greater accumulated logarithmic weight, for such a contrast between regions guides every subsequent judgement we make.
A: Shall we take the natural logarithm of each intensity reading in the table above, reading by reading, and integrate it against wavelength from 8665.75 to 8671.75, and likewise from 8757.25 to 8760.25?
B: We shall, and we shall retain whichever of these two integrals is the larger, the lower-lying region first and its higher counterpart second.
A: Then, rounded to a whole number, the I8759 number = 15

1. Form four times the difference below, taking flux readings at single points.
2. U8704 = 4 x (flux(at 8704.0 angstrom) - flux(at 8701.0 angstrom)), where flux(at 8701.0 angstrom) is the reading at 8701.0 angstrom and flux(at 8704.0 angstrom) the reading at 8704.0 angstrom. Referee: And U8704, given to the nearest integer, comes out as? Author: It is 3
